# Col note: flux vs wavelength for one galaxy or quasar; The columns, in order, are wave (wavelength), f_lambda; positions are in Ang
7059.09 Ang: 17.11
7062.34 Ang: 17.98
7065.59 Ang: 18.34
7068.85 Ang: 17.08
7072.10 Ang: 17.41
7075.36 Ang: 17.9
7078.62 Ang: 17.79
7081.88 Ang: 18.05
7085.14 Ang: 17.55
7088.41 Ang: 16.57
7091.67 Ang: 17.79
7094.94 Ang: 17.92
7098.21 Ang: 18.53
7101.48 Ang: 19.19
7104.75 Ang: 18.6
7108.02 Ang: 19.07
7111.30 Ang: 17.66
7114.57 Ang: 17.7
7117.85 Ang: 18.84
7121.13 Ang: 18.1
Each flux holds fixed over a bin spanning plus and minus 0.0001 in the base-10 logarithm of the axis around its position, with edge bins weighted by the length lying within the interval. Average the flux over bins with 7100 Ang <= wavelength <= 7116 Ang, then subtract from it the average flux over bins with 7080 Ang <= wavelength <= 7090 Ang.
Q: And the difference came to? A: 1.1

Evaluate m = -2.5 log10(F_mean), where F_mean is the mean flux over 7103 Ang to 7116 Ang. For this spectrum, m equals -3.15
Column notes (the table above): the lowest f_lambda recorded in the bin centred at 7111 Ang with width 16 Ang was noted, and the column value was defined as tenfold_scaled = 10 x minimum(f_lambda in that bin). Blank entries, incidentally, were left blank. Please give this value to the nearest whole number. 177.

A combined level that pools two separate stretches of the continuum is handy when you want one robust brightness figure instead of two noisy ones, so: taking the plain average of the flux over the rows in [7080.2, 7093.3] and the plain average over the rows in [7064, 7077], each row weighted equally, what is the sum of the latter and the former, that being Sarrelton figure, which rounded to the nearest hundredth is 35.17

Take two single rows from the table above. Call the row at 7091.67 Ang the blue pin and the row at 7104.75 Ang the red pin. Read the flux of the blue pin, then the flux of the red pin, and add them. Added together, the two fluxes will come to 36.4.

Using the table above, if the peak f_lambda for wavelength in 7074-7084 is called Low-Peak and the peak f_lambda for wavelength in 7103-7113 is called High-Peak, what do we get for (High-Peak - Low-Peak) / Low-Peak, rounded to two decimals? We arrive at 0.06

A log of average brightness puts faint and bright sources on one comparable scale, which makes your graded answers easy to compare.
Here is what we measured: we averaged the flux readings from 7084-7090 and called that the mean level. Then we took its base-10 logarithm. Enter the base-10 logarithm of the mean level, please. 1.23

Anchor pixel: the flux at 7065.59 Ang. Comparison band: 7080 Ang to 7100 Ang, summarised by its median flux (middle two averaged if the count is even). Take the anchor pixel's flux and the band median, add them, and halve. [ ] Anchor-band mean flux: 18.1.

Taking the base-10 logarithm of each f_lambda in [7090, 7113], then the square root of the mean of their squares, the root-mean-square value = 1.26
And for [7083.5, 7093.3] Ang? 1.24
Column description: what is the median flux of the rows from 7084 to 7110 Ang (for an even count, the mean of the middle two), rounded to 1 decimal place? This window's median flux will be 18.2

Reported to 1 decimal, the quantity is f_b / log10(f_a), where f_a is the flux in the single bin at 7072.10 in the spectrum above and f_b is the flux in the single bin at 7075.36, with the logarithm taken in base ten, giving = 14.4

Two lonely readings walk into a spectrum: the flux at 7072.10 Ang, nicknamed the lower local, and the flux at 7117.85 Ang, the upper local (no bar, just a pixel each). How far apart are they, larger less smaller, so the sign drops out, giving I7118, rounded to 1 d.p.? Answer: 1.4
